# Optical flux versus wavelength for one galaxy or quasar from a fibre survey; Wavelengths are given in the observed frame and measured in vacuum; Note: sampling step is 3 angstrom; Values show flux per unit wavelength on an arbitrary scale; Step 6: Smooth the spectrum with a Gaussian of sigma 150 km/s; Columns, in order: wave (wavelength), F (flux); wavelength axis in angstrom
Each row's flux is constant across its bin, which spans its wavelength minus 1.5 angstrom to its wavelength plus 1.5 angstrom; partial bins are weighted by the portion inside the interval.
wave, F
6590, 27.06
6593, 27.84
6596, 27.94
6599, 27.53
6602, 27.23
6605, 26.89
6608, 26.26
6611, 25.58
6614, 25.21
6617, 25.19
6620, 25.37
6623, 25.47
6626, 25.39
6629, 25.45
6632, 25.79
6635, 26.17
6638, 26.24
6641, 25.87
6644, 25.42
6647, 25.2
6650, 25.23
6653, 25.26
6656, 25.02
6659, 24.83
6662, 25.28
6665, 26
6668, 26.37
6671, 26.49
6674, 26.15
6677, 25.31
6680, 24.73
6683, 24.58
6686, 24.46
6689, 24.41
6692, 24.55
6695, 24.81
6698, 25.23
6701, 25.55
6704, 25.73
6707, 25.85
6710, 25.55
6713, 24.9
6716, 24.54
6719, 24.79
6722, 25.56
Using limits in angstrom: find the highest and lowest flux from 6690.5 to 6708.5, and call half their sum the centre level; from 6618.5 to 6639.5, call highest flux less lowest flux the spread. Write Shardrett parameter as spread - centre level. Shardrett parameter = -24.3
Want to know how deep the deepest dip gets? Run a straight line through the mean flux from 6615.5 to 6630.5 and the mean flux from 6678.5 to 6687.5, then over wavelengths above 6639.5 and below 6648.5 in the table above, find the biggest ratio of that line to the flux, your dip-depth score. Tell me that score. 0.99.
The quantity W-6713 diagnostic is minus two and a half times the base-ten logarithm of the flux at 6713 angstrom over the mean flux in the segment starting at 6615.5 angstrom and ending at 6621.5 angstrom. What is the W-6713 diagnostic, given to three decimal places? 0.016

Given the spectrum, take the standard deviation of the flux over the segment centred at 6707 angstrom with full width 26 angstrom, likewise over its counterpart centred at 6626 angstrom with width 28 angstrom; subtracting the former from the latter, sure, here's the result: -0.08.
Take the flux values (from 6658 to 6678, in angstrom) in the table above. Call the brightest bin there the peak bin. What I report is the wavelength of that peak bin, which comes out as 6671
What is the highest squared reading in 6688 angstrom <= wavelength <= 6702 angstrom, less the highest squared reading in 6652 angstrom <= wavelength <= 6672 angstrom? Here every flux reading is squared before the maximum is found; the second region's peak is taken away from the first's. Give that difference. -49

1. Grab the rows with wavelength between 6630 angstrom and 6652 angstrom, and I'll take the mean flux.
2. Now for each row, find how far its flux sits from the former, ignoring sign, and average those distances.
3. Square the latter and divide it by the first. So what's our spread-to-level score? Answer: 0.0050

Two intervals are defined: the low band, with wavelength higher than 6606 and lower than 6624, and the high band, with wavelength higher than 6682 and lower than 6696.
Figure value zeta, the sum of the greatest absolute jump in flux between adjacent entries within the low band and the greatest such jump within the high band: 0.94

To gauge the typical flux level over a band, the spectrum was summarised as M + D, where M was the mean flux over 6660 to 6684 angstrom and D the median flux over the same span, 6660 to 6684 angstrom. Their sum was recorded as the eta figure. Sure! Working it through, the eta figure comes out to 51.3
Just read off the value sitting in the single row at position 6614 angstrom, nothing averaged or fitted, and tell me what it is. 25.21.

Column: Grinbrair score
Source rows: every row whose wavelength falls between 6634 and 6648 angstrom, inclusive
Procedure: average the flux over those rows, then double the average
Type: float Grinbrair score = 51.6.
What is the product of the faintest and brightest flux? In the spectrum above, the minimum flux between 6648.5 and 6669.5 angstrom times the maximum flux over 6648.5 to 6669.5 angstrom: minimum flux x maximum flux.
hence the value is 655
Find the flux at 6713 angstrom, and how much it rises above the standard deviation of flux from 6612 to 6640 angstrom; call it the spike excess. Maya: 24.5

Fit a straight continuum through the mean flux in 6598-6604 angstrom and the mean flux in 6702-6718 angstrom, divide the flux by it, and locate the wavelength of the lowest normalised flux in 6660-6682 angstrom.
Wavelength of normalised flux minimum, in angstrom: 6680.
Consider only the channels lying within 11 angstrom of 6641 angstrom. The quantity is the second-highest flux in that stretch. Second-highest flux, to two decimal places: 26.17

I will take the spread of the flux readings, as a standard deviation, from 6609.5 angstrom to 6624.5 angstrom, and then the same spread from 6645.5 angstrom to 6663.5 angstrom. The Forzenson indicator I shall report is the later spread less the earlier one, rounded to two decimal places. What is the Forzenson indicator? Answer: 0.01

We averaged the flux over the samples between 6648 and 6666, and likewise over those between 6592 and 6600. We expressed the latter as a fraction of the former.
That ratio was 1.10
